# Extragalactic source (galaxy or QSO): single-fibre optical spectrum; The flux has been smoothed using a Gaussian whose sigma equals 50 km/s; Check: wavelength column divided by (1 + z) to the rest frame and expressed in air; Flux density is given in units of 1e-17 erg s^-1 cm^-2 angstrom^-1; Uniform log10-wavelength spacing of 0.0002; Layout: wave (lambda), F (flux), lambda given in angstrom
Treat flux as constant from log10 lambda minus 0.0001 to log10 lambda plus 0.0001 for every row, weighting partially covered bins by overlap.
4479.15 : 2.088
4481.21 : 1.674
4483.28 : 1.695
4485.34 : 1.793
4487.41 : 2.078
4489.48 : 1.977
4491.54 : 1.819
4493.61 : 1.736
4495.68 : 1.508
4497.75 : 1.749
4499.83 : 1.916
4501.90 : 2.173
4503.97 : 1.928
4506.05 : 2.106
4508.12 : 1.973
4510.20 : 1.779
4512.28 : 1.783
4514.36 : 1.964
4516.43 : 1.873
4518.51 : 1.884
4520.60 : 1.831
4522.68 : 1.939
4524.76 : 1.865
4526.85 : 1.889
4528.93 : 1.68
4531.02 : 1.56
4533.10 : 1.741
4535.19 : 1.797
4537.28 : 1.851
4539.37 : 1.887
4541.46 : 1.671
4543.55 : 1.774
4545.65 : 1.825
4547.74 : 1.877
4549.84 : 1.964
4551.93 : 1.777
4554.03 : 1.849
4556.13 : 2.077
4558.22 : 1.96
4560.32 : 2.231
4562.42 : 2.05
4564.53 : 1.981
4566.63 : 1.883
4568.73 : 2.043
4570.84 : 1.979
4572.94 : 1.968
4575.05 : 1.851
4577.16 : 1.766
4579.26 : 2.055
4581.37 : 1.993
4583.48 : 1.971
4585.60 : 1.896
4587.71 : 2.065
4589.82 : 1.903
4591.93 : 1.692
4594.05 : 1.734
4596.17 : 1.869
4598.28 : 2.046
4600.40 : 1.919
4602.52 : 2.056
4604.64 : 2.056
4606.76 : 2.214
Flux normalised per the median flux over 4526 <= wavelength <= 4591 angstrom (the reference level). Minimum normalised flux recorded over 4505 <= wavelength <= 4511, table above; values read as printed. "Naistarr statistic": 0.94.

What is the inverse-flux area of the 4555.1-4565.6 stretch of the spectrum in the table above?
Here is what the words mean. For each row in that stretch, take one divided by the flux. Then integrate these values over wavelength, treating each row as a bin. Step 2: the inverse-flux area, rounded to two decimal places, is 5.11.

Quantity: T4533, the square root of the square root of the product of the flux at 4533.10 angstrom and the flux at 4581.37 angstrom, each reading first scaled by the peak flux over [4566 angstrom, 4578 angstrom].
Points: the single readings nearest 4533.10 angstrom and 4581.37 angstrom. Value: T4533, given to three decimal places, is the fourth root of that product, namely 0.955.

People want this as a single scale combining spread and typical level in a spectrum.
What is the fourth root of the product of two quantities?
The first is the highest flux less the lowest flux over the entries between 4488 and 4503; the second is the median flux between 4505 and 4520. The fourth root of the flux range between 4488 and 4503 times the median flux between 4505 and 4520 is 1.06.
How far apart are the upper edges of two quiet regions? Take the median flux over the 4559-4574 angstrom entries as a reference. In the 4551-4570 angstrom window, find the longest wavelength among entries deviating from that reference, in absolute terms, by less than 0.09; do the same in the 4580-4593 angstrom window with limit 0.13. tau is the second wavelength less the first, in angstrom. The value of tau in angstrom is 21.1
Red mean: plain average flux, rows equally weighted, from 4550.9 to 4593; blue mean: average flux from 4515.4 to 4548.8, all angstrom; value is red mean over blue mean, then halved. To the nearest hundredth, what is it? 0.54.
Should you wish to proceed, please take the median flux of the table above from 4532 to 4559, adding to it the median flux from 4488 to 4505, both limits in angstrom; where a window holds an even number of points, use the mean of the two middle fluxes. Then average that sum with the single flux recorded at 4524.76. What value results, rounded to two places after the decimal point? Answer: 2.79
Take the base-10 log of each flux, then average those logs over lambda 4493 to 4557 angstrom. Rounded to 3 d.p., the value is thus 0.265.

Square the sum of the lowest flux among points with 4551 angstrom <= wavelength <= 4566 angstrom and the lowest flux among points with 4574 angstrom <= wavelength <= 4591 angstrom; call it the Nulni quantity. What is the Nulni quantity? 12.6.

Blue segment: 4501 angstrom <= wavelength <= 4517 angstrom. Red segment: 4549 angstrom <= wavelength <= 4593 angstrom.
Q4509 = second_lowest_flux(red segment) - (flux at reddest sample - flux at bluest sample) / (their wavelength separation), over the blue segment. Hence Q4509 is 1.787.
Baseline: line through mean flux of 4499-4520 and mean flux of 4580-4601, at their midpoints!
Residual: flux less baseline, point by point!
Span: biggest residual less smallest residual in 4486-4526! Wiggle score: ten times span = 6.67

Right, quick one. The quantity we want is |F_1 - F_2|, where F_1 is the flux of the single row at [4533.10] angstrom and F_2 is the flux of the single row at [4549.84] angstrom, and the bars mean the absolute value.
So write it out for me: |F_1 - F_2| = 0.2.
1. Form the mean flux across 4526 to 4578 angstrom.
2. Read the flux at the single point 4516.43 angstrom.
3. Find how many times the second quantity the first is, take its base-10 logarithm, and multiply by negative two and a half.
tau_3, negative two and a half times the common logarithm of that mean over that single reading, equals 0.00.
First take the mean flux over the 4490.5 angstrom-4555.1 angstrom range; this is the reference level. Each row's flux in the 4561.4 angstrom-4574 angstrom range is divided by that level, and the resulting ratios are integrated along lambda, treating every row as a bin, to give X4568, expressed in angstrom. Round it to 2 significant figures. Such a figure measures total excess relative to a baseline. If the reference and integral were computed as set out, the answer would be 14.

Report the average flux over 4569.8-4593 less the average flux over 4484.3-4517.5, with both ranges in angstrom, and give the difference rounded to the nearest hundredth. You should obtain 0.04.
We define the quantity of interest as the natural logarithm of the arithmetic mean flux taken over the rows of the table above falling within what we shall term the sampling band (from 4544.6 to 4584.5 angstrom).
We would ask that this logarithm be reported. 0.67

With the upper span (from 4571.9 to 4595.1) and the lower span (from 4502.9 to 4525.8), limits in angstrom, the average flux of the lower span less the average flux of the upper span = 0.00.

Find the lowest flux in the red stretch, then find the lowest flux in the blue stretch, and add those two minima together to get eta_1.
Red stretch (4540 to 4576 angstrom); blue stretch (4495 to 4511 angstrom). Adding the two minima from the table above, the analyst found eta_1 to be 3.18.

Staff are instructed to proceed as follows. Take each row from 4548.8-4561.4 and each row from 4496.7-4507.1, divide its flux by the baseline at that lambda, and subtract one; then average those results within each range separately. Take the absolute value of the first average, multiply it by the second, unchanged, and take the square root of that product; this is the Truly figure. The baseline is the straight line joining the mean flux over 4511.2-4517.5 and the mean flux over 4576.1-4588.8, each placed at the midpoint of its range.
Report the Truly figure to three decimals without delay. 0.041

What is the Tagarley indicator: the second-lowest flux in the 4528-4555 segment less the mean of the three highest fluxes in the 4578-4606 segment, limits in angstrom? -0.39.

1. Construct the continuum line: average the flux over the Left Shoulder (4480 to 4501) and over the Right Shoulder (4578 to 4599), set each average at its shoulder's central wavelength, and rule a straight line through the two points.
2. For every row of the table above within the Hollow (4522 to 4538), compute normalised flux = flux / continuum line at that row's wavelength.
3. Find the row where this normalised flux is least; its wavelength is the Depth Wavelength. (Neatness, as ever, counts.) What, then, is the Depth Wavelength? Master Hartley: 4531.02 angstrom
